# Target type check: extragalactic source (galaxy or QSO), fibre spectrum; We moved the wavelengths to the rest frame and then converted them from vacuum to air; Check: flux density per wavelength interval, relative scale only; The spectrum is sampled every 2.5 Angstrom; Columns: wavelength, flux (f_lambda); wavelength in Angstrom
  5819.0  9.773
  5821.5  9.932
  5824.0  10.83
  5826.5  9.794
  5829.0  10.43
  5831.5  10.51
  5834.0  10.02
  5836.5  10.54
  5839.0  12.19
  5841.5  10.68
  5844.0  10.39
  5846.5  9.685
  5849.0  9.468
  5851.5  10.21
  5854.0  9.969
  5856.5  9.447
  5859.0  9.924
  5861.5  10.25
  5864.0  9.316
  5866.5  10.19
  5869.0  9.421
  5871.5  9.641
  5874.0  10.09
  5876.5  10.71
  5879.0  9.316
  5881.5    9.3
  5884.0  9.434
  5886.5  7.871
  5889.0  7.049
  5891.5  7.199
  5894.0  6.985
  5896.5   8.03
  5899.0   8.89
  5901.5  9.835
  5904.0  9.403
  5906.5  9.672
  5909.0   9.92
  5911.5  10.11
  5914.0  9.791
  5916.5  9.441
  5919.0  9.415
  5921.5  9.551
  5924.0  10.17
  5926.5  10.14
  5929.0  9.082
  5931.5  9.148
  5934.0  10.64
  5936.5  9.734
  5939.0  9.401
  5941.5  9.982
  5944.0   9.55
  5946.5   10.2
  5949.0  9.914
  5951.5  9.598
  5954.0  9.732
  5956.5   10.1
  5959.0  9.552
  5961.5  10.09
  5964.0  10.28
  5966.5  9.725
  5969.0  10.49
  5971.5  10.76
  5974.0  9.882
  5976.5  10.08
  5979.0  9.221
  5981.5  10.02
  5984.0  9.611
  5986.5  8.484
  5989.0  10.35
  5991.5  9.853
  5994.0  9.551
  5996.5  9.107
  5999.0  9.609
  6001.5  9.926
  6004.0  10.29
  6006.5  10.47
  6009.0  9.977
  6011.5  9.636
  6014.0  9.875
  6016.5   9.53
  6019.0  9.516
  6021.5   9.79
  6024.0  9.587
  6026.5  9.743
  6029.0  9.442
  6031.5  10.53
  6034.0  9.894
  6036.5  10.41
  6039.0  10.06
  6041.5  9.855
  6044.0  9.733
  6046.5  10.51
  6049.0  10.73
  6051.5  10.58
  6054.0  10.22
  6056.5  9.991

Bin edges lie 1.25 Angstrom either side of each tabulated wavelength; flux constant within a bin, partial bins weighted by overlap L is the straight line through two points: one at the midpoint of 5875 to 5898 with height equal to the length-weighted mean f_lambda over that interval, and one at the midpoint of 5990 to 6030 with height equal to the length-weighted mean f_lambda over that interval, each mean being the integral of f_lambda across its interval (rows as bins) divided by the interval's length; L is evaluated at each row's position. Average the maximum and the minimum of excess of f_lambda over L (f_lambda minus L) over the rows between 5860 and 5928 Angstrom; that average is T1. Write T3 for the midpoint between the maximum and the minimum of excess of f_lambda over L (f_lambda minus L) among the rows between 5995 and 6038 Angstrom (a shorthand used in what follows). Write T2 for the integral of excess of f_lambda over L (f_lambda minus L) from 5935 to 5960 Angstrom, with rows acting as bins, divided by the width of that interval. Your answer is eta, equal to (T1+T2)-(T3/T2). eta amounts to 1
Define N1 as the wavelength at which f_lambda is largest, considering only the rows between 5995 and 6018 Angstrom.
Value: 6006.5 Angstrom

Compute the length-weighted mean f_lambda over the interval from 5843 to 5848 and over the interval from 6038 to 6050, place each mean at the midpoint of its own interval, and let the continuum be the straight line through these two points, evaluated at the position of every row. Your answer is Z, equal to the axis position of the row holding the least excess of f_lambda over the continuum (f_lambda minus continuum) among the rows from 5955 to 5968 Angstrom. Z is 5959.0 Angstrom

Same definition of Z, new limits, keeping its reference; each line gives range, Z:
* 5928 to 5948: 5929.0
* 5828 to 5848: 5846.5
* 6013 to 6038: 6029.0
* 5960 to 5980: 5979.0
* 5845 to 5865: 5864.0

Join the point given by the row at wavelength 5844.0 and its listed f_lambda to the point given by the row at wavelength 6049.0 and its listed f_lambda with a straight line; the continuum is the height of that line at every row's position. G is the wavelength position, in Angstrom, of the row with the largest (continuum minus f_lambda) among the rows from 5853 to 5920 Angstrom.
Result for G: 5894.0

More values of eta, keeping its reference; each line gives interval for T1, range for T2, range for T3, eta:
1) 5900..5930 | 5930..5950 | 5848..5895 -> 1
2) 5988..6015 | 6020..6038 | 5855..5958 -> 11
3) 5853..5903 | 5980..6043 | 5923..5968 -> -25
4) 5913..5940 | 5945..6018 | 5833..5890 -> -2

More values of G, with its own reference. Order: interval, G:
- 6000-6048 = 6029.0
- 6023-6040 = 6029.0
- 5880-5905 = 5894.0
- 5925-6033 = 5986.5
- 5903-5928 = 5919.0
